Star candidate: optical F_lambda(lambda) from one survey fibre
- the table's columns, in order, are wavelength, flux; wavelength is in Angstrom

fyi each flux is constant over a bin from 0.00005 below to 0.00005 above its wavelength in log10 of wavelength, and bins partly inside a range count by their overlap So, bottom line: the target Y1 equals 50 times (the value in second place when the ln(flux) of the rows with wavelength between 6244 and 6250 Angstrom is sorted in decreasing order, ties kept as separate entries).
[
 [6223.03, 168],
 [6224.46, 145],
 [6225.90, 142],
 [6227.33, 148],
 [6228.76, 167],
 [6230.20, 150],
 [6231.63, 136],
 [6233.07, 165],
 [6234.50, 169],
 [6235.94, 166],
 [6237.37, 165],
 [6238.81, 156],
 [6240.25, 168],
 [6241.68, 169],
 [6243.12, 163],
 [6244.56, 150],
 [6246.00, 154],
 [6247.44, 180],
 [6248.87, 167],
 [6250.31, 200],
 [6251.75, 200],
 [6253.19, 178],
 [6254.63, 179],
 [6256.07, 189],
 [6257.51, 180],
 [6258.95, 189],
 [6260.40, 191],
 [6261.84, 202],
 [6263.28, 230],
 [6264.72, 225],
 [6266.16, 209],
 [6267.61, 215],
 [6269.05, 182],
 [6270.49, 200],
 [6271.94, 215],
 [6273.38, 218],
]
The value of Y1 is 256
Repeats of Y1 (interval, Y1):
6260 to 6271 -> 271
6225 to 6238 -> 256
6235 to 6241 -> 256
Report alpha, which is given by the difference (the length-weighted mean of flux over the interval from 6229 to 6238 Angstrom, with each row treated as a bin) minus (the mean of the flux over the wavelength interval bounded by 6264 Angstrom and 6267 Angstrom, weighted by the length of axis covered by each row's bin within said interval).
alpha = -58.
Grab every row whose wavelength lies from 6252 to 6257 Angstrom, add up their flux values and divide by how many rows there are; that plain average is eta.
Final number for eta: 182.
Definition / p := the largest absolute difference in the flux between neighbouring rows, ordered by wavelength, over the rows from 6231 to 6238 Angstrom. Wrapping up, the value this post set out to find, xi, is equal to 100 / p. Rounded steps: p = 29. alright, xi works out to 3.4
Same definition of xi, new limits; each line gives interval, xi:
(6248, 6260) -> 3.0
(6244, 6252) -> 3.0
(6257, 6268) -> 3.6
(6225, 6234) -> 3.4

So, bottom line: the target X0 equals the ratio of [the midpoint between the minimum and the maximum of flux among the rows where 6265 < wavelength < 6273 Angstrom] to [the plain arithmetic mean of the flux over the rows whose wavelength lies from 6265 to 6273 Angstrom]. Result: 0.97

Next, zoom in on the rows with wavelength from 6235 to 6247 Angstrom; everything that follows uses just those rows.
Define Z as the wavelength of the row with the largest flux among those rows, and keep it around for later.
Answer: 6241.68 Angstrom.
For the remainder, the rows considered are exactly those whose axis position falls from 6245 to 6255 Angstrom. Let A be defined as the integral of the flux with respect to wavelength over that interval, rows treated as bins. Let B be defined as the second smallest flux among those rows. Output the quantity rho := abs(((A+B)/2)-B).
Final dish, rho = 811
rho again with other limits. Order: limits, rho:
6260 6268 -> 750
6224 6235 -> 768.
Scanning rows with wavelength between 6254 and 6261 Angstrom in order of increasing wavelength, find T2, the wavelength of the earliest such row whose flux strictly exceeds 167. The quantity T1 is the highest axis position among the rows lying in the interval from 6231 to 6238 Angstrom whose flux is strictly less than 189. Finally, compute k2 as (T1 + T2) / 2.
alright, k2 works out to 6246.0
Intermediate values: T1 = 6237.37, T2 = 6254.63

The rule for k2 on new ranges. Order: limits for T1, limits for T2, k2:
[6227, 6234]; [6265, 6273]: 6249.6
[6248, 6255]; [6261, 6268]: 6258.2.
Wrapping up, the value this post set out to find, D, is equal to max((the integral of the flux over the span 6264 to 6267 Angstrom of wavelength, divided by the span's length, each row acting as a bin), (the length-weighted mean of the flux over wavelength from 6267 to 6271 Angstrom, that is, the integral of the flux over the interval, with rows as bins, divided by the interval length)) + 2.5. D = 219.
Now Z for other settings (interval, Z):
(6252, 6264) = 6263.28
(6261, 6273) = 6263.28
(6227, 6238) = 6234.50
